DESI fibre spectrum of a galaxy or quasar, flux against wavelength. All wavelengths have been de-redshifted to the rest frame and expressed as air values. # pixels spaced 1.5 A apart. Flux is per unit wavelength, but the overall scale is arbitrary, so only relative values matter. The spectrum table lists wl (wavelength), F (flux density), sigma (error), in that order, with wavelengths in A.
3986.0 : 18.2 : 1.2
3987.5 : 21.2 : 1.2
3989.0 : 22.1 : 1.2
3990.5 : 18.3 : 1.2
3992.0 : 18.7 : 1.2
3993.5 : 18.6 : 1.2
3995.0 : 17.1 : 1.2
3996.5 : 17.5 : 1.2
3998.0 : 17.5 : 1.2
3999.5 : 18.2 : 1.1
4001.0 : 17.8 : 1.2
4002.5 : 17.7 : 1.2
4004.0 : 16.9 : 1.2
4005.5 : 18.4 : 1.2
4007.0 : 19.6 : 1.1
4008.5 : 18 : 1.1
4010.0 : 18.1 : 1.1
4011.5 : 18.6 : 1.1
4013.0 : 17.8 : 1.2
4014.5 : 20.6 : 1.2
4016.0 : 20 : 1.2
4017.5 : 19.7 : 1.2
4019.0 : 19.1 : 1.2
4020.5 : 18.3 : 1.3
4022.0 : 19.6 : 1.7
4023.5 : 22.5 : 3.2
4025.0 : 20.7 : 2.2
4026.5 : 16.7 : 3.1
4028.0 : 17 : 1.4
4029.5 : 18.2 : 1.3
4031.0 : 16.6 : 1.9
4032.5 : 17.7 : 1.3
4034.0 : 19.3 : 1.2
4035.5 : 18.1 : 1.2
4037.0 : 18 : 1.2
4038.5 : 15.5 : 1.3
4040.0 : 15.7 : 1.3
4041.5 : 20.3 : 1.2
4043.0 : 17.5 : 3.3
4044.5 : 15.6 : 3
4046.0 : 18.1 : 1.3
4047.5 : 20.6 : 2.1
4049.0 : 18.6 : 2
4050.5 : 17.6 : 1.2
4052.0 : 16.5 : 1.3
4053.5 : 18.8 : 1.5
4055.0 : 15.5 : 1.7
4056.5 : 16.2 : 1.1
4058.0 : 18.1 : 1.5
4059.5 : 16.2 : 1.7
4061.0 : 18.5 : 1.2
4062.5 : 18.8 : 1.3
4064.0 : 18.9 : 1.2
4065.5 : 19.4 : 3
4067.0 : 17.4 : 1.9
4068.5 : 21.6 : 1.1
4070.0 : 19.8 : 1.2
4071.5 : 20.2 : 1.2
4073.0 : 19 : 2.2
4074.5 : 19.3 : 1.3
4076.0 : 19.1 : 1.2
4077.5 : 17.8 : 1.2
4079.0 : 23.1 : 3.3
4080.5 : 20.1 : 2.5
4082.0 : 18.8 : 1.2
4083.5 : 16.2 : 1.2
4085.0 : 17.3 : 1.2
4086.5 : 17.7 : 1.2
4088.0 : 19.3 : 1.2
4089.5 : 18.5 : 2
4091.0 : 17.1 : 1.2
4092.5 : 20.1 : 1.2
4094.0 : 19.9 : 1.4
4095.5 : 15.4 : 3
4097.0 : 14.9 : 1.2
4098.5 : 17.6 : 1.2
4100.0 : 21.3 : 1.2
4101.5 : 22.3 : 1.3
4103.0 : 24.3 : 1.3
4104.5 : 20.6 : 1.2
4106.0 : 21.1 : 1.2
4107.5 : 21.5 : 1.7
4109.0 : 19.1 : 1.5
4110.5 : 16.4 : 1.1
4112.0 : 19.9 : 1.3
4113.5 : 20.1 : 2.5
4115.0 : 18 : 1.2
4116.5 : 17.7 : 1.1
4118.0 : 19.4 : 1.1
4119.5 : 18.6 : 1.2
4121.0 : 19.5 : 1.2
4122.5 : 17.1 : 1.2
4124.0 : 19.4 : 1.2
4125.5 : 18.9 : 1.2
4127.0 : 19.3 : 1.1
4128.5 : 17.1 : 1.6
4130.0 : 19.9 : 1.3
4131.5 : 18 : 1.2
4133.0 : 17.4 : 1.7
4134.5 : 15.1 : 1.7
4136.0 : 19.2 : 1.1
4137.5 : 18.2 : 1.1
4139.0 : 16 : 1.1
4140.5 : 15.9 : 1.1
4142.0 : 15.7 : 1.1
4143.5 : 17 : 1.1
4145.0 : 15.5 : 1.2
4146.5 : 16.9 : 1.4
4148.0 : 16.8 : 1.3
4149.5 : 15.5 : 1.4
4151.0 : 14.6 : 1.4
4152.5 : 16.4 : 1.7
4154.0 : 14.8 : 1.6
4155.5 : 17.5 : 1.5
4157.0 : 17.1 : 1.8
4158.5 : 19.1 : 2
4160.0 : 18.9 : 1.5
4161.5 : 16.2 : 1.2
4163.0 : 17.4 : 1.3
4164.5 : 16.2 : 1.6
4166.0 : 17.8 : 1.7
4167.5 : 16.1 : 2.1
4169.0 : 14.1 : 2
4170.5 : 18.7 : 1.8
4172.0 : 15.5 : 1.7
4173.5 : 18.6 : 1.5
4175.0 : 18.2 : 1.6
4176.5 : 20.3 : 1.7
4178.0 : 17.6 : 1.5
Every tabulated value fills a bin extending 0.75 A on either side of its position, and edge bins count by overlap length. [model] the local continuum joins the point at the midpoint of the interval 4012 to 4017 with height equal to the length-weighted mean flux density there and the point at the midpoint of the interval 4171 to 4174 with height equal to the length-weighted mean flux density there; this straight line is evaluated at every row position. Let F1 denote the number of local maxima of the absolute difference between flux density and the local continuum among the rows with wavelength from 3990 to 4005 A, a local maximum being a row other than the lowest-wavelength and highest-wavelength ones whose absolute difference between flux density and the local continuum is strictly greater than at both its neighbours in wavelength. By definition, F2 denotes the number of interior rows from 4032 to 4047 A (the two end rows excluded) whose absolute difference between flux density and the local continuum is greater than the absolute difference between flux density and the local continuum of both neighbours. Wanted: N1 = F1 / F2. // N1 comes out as 0.5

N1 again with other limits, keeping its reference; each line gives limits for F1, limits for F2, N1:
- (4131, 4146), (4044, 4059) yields 0.7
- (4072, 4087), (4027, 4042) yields 1.5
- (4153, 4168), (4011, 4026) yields 0.7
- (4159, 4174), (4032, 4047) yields 1.0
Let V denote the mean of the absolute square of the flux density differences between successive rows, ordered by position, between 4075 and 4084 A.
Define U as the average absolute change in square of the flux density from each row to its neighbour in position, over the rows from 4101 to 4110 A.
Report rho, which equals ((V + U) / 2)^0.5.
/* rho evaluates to 9.6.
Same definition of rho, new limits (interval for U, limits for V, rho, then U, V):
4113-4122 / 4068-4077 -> 6.1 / 44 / 31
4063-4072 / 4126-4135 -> 8.4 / 69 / 70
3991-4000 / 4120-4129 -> 6.2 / 19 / 57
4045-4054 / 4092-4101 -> 8.6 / 66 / 83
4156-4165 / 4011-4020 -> 6.7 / 51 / 39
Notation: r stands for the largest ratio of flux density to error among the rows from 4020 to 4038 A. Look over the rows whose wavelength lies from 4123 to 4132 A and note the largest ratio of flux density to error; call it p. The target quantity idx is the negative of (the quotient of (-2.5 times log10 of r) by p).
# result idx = 0.172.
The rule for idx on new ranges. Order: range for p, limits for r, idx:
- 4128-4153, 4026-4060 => 0.176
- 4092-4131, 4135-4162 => 0.166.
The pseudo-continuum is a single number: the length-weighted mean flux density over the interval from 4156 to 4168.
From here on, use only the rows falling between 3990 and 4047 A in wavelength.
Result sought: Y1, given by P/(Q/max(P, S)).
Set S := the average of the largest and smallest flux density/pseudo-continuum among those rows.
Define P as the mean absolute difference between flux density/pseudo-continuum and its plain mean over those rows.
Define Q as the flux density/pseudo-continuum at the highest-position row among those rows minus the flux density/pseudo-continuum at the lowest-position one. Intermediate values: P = 0.061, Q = -0.01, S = 1.09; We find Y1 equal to -5.8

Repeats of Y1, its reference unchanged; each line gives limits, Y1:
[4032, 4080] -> 0.3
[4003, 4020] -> 0.4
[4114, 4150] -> -0.5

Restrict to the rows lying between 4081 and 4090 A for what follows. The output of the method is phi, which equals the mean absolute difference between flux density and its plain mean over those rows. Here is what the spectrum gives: 0.9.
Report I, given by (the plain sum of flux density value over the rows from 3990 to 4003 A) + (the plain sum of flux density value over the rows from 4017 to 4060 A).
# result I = 684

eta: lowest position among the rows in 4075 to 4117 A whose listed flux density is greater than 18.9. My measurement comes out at 4076.0 A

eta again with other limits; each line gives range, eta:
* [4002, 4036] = 4007.0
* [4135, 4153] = 4136.0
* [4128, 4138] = 4130.0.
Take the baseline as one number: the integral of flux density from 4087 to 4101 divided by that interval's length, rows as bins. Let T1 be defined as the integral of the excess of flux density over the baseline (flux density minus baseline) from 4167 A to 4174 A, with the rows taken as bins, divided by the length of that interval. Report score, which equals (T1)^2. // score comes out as 3.1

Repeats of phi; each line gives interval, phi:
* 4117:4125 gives 0.8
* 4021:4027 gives 1.7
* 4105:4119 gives 1.3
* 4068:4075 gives 0.7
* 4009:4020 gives 0.8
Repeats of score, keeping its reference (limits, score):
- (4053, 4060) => 1.9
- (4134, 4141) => 1.7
